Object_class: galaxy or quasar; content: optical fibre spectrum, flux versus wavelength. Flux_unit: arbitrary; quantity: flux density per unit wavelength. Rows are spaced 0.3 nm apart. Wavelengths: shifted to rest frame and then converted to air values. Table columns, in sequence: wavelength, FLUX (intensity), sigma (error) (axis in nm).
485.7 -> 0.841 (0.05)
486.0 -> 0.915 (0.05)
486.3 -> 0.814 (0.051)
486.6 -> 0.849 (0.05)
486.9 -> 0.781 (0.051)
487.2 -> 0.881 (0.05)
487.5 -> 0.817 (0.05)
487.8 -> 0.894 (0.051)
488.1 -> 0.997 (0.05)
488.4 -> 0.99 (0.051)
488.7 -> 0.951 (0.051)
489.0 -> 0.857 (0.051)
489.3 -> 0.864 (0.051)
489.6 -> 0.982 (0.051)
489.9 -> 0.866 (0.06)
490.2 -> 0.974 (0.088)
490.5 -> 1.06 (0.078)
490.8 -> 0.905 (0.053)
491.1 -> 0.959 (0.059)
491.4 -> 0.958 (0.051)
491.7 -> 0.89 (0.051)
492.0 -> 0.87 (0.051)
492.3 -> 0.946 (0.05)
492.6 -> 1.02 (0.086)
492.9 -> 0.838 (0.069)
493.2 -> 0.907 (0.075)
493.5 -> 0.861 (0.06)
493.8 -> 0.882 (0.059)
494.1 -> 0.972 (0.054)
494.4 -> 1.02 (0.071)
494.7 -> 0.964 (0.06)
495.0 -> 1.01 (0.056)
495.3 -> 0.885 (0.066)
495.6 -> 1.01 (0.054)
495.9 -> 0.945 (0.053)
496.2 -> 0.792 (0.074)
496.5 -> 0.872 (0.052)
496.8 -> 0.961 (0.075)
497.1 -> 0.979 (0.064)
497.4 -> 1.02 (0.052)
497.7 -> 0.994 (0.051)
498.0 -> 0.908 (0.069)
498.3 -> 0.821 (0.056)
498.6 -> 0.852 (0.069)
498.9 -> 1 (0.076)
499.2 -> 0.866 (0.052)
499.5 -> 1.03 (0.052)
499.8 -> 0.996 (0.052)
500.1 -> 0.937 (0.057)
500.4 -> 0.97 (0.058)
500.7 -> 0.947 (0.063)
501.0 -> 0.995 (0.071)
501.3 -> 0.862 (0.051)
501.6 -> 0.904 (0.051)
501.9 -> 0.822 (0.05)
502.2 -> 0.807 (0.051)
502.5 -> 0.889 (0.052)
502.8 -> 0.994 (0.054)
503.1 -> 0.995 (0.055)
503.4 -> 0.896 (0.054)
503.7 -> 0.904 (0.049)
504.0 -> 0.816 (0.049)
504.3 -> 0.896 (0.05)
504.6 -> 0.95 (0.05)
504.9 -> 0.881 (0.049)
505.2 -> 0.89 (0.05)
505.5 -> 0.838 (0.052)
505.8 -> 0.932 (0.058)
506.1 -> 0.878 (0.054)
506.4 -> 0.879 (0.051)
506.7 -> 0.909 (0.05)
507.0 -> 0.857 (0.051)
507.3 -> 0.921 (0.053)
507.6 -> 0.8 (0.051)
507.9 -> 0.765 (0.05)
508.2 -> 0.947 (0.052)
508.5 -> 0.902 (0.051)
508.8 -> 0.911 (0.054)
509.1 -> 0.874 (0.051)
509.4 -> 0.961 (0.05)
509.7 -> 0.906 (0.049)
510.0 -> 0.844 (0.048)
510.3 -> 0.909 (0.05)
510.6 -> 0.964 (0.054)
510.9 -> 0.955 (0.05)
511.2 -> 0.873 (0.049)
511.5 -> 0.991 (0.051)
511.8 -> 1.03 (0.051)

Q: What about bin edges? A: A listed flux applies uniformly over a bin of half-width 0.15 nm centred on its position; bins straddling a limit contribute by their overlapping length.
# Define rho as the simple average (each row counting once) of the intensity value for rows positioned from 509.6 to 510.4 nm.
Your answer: 0.886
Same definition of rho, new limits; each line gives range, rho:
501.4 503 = 0.883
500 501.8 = 0.936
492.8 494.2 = 0.892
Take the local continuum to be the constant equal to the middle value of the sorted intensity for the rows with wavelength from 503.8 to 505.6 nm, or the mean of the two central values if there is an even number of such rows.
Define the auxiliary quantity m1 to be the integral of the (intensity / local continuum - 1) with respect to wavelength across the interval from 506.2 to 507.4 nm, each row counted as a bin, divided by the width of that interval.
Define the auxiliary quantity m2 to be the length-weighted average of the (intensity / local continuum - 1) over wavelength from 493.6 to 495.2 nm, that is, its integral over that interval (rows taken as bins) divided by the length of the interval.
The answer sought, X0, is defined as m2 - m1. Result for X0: 0.083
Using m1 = 0.005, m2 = 0.09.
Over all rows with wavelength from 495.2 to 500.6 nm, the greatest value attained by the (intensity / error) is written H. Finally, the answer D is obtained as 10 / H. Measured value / 0.505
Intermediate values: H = 19.8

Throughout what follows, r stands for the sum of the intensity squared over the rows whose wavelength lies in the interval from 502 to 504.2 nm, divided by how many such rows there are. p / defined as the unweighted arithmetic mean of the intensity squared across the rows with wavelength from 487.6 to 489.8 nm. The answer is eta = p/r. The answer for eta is 1.07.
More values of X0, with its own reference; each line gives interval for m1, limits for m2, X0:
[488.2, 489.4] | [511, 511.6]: 0.009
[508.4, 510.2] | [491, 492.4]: 0.026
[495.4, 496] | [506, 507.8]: -0.115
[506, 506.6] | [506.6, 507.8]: -0.017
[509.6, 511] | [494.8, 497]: 0.014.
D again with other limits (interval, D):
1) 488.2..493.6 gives 0.515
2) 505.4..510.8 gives 0.520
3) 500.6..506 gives 0.526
